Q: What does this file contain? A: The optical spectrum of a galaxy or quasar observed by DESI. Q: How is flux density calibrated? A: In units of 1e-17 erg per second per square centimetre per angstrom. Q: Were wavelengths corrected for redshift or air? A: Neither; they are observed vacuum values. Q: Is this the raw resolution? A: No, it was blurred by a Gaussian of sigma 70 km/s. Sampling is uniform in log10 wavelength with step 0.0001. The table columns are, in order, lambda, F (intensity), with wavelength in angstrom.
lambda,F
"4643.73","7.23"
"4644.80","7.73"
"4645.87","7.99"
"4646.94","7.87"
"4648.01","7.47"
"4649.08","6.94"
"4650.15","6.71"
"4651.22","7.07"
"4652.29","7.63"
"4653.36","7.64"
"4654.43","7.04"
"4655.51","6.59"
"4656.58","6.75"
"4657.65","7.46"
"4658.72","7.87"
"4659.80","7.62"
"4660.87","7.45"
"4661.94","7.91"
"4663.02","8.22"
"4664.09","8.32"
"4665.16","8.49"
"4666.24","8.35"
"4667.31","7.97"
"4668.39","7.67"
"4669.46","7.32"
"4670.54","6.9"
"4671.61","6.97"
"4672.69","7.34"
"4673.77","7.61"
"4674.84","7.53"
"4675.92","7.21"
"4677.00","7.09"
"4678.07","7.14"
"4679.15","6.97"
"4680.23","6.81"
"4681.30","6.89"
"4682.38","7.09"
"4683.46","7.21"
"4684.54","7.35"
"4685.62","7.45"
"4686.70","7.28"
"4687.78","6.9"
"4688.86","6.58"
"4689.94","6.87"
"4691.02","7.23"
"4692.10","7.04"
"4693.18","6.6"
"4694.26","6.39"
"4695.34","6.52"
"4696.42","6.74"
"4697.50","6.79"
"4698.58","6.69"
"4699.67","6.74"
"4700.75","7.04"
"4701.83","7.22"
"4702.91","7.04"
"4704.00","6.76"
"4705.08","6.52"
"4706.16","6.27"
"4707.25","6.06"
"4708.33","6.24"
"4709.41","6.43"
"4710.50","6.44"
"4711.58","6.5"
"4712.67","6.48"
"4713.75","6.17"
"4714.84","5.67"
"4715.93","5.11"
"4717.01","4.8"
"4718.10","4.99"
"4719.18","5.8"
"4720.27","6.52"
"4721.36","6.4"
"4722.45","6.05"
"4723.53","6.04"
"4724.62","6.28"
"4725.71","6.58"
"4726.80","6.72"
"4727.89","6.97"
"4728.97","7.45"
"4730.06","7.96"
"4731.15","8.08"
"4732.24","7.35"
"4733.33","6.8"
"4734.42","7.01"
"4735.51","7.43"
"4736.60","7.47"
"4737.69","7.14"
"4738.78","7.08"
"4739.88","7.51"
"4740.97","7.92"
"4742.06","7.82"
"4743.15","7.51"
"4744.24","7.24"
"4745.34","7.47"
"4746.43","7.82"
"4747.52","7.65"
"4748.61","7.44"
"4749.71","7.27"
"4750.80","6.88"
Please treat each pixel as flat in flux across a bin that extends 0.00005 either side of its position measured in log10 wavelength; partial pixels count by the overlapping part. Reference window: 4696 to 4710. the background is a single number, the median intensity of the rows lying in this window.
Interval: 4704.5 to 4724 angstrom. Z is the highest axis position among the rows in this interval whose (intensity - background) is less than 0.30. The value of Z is 4723.53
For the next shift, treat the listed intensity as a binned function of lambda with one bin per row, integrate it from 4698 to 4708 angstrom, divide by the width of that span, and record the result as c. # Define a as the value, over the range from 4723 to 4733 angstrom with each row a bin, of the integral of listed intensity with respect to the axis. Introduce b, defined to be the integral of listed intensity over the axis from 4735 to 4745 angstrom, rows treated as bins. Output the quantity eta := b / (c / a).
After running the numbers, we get 784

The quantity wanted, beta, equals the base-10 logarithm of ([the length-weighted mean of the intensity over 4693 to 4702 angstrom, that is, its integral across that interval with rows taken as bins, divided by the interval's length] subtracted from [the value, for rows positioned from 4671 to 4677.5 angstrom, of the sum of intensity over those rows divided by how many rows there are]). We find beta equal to -0.26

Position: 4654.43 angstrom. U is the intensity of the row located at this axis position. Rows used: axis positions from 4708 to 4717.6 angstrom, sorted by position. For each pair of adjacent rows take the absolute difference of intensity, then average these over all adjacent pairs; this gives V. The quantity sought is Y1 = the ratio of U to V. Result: 29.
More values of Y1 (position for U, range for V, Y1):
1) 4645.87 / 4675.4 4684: 62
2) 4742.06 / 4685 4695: 27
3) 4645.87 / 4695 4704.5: 47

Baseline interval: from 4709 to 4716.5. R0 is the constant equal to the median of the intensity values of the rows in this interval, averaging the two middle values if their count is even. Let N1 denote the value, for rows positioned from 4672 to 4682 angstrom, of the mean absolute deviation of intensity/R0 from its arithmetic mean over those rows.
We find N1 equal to 0.034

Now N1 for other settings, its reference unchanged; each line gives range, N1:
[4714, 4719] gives 0.041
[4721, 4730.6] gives 0.077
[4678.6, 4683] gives 0.014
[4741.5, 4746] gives 0.024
